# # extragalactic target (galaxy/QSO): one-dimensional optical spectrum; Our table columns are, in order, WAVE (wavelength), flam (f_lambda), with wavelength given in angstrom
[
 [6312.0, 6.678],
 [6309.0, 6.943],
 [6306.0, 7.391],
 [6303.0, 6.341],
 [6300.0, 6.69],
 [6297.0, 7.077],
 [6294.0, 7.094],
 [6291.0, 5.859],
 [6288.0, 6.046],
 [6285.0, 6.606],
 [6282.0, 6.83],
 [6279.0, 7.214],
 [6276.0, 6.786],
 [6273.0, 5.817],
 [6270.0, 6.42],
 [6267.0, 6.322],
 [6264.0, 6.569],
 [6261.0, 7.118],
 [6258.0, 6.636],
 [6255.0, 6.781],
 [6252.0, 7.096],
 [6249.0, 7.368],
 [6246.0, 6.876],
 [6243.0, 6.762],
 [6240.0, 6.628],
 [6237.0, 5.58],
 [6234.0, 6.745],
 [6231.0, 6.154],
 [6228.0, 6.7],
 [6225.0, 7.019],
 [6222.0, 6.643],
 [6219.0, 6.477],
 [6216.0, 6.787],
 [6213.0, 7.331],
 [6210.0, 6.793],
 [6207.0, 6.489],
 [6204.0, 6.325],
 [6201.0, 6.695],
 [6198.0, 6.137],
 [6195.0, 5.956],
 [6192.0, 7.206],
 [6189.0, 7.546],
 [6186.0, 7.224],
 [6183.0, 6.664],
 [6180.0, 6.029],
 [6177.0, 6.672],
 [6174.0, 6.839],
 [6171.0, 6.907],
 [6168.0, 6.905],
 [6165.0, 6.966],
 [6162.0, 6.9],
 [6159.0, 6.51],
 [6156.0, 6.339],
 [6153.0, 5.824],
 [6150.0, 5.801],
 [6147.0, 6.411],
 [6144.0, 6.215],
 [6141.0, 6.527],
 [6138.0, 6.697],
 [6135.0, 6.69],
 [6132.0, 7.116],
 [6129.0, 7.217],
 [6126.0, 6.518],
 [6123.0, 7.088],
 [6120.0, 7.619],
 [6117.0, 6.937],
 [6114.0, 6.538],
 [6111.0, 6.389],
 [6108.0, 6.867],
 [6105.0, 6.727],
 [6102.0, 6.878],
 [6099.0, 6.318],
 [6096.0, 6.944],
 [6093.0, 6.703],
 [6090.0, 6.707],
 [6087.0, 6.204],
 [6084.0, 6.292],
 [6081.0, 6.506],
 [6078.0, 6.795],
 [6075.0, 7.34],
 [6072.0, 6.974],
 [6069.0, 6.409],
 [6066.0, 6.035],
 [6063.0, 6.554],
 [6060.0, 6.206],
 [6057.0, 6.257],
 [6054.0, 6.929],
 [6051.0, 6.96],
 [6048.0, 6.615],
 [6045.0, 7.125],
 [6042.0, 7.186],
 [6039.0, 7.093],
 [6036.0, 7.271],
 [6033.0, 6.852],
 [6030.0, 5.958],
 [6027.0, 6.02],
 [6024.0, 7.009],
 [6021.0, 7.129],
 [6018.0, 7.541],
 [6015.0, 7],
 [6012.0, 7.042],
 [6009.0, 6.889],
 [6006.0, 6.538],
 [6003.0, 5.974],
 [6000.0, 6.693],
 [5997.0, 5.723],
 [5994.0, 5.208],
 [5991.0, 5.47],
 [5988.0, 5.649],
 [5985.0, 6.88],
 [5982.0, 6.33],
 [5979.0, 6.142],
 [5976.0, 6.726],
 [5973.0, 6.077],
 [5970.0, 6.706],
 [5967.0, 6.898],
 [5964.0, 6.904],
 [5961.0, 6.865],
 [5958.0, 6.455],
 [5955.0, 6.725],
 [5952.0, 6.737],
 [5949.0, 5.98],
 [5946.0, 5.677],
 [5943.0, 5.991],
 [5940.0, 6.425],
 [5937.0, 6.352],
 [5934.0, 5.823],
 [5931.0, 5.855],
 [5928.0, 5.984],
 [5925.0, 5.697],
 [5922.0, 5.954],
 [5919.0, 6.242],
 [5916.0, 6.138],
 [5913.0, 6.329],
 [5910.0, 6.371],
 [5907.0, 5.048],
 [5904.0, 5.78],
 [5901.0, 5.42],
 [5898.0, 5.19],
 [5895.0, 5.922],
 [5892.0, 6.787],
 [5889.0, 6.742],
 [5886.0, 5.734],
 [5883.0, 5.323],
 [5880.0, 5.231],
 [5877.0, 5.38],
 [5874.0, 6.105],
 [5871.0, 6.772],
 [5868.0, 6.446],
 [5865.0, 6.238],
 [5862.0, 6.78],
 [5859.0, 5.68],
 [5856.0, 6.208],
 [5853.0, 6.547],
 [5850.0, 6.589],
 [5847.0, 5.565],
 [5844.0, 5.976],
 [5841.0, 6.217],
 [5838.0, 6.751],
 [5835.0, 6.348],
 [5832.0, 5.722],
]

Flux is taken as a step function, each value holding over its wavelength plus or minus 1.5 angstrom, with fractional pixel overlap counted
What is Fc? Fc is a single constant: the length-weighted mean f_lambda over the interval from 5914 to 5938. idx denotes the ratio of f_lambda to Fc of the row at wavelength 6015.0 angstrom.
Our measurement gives 1.17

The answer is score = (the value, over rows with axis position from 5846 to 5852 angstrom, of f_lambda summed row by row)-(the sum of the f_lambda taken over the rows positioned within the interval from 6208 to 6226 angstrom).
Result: -29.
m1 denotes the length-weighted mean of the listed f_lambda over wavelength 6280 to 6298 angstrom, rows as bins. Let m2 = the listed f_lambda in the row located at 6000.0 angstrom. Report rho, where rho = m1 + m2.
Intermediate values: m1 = 6.59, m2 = 6.693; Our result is 13.3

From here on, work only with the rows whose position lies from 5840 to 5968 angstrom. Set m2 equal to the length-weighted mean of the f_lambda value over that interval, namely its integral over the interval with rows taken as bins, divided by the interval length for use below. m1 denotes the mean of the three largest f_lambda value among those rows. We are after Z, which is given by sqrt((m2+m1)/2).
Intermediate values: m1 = 6.89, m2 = 6.11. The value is 2.55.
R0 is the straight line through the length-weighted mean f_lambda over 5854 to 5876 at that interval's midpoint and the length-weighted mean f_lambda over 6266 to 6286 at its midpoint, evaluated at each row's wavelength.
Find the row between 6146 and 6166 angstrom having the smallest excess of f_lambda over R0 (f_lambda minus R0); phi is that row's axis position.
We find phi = 6150.0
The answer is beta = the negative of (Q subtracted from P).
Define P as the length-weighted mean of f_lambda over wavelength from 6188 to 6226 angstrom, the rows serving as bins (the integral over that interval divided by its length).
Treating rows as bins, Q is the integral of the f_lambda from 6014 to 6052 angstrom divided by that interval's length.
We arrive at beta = 0.2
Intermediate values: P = 6.71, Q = 6.90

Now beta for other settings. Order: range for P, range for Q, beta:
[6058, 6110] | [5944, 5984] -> -0.1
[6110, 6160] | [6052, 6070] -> -0.2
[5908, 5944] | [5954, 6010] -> 0.3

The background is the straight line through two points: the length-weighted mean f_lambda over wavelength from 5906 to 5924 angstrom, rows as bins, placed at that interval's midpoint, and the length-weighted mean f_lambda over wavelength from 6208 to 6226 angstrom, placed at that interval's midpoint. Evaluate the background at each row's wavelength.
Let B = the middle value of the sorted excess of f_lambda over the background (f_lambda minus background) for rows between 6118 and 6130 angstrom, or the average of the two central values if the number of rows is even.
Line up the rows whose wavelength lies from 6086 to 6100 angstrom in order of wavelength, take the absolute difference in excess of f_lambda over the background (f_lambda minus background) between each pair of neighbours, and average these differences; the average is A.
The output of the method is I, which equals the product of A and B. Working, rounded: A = 0.34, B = 0.57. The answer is 0.19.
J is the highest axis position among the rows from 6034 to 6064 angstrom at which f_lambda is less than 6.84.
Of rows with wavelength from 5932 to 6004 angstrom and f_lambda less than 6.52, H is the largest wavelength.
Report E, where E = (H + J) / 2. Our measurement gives 6033.0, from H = 6003.0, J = 6063.0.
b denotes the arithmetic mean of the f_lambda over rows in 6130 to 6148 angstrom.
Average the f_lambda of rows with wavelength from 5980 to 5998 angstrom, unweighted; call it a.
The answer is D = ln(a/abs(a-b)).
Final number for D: 2.1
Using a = 5.9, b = 6.61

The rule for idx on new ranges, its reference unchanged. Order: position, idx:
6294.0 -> 1.18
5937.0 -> 1.06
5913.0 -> 1.05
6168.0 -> 1.15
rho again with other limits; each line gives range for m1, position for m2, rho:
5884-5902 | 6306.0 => 13.4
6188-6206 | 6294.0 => 13.7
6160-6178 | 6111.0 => 13.2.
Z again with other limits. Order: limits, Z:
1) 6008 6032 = 2.65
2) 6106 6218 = 2.66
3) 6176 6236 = 2.65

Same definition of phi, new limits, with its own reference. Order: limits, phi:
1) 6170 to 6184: 6180.0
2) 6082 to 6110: 6087.0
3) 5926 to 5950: 5946.0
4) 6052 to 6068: 6066.0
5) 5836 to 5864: 5847.0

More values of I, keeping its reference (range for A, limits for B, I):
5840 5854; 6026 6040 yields 0.22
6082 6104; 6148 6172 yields 0.01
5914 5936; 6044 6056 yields 0.10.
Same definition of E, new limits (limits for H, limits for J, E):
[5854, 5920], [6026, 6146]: 6031.5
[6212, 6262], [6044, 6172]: 6198.0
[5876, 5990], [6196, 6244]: 6115.5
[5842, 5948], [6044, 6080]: 6012.0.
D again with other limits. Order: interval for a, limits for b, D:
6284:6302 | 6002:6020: 3.2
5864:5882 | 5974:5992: 3.6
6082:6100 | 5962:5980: 4.9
